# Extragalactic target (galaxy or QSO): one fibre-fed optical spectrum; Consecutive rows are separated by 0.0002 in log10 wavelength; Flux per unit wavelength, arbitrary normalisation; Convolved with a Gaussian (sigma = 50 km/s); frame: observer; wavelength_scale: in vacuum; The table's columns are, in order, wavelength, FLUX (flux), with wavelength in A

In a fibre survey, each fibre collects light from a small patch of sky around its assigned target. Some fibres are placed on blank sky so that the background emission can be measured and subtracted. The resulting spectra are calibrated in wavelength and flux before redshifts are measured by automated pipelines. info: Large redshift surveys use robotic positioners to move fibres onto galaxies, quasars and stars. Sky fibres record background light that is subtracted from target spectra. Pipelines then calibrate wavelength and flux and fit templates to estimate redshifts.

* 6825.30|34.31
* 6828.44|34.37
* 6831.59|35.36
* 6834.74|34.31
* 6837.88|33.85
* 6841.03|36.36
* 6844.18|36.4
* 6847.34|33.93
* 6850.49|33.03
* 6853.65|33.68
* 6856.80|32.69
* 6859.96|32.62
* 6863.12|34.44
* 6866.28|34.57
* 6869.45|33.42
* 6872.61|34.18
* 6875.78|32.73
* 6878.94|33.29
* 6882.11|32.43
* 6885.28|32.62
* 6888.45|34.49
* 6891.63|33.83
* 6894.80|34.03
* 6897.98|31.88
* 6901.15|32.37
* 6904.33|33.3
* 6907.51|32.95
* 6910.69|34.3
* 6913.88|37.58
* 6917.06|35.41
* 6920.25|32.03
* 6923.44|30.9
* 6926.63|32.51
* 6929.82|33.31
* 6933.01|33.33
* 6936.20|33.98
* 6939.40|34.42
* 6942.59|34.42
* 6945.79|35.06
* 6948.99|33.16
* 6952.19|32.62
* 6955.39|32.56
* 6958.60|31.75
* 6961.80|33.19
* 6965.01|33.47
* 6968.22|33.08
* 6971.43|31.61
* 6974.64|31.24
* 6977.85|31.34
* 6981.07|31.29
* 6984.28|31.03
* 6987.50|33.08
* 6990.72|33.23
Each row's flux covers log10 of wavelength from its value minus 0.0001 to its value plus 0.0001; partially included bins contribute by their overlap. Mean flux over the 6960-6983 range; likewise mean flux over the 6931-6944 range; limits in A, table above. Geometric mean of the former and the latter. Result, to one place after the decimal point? 33.1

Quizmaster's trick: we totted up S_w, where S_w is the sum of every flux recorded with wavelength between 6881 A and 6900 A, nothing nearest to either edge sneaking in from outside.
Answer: 199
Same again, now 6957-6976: 194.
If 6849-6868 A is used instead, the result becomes 201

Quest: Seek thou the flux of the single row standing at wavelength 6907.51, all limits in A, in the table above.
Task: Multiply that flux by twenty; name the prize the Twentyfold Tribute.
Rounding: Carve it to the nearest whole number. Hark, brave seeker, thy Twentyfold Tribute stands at 659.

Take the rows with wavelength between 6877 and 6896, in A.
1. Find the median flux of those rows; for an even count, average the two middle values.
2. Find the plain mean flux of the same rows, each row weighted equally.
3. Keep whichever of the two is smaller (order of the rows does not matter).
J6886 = 33.4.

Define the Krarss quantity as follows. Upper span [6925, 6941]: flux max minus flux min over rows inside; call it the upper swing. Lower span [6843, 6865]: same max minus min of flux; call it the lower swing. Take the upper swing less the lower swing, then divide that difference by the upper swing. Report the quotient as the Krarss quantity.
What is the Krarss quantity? -1.0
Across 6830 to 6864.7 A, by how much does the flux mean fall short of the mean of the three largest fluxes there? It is 1.80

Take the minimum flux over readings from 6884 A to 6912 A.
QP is 31.88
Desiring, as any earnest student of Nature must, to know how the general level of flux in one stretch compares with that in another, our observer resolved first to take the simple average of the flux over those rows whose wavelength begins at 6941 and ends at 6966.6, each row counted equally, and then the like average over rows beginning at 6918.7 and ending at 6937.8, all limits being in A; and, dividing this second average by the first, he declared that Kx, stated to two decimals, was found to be 0.98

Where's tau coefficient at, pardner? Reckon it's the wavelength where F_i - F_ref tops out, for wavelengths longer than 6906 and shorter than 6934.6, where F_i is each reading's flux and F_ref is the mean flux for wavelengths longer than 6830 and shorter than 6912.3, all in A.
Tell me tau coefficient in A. 6913.88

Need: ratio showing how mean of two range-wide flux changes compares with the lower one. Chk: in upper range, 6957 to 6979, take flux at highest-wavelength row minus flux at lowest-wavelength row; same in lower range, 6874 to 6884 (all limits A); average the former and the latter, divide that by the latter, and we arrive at 1.2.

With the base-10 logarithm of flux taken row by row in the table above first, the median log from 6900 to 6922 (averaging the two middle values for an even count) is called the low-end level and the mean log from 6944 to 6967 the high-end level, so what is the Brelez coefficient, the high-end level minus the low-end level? -0.003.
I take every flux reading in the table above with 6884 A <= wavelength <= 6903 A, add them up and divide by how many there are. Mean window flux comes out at 33.2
